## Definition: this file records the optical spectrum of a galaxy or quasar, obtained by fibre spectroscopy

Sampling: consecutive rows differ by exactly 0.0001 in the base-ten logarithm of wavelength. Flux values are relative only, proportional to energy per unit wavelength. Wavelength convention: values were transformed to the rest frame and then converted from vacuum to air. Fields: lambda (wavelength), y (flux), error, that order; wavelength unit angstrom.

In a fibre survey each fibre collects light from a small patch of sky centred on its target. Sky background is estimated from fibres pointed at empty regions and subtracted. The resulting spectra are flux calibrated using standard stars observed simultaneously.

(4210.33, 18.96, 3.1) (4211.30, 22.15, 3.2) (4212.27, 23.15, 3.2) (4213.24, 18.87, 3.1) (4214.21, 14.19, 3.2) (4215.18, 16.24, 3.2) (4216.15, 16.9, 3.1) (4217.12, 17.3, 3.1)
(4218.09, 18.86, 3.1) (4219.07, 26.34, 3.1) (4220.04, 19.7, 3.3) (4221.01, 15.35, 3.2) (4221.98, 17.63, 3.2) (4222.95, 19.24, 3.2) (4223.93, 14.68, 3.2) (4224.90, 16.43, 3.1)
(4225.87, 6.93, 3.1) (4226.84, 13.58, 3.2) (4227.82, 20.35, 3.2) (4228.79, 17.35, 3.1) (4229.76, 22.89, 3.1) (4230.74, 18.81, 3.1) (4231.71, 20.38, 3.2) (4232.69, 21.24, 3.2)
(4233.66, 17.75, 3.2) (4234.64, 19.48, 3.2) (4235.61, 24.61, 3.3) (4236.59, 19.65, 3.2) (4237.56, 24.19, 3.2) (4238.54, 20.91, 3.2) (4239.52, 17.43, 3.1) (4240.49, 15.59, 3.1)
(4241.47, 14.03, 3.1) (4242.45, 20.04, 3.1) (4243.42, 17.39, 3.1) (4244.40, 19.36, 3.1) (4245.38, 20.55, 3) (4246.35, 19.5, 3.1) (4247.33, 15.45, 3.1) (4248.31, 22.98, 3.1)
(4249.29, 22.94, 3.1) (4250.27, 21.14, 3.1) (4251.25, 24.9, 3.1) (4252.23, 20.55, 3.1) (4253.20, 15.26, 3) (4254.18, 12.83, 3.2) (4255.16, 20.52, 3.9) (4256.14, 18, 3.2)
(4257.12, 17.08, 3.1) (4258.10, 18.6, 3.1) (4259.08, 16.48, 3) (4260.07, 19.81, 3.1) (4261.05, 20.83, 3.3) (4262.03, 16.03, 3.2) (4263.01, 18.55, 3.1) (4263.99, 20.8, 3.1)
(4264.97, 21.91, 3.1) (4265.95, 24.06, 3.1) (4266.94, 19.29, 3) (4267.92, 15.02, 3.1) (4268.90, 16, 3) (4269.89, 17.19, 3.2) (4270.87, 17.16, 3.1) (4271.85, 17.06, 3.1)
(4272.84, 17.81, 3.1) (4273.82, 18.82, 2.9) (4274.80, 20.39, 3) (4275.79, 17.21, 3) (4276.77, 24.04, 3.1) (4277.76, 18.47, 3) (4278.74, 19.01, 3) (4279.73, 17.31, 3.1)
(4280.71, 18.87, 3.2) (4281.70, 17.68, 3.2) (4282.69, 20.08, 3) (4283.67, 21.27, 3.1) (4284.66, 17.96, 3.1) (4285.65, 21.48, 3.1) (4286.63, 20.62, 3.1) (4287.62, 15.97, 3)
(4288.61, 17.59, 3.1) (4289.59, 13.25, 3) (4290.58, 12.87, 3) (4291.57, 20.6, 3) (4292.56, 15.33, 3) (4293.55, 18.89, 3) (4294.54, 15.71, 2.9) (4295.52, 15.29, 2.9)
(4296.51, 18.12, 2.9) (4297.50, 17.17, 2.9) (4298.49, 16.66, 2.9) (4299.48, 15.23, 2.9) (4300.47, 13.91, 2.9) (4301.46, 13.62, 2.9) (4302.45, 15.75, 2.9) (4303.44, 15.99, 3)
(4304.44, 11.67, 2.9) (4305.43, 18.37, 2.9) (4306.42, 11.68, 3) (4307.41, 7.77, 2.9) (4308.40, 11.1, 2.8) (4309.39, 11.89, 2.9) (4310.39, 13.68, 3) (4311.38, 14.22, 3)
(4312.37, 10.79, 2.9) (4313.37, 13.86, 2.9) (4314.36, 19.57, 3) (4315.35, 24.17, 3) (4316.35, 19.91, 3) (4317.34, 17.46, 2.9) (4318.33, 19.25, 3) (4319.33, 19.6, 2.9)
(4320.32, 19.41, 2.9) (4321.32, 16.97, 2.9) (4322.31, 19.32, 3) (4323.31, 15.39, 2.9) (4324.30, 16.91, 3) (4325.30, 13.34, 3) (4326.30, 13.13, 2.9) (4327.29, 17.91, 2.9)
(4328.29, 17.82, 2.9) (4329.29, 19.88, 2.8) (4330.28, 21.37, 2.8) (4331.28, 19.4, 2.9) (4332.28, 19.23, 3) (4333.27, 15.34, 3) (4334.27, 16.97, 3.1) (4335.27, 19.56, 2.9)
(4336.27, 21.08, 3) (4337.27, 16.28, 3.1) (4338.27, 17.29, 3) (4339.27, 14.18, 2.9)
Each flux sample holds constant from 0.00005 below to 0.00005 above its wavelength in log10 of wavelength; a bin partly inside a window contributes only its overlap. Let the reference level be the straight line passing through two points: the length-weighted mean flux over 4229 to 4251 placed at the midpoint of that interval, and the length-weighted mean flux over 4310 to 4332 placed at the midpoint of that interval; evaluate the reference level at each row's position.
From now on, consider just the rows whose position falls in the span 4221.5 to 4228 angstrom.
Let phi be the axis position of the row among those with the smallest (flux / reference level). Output 4225.87 angstrom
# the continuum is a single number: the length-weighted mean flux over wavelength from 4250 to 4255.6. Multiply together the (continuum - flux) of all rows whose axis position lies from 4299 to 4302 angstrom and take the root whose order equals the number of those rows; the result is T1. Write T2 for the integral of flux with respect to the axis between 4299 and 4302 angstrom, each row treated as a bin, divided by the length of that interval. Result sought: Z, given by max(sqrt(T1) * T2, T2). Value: 31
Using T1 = 4.8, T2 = 14.3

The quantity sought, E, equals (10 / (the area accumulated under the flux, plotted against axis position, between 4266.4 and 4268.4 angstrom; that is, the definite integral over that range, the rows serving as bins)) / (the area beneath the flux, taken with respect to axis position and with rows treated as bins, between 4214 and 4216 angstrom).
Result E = 0.0093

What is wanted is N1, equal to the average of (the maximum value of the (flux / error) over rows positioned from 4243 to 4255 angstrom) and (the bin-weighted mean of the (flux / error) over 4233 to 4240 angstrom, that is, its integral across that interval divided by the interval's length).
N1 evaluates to 7.2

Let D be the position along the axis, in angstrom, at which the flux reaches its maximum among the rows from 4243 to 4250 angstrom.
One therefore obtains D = 4248.31 angstrom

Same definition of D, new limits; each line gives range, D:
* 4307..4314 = 4311.38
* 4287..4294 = 4291.57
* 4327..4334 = 4330.28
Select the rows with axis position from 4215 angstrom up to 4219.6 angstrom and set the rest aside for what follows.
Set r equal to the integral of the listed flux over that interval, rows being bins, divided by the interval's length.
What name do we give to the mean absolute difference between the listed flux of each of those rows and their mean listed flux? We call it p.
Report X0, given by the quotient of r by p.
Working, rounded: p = 2.9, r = 19.3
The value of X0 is 7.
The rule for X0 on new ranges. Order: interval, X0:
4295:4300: 17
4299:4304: 16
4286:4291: 7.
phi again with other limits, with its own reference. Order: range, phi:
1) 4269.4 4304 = 4290.58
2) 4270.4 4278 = 4271.85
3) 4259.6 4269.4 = 4267.92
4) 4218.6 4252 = 4225.87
